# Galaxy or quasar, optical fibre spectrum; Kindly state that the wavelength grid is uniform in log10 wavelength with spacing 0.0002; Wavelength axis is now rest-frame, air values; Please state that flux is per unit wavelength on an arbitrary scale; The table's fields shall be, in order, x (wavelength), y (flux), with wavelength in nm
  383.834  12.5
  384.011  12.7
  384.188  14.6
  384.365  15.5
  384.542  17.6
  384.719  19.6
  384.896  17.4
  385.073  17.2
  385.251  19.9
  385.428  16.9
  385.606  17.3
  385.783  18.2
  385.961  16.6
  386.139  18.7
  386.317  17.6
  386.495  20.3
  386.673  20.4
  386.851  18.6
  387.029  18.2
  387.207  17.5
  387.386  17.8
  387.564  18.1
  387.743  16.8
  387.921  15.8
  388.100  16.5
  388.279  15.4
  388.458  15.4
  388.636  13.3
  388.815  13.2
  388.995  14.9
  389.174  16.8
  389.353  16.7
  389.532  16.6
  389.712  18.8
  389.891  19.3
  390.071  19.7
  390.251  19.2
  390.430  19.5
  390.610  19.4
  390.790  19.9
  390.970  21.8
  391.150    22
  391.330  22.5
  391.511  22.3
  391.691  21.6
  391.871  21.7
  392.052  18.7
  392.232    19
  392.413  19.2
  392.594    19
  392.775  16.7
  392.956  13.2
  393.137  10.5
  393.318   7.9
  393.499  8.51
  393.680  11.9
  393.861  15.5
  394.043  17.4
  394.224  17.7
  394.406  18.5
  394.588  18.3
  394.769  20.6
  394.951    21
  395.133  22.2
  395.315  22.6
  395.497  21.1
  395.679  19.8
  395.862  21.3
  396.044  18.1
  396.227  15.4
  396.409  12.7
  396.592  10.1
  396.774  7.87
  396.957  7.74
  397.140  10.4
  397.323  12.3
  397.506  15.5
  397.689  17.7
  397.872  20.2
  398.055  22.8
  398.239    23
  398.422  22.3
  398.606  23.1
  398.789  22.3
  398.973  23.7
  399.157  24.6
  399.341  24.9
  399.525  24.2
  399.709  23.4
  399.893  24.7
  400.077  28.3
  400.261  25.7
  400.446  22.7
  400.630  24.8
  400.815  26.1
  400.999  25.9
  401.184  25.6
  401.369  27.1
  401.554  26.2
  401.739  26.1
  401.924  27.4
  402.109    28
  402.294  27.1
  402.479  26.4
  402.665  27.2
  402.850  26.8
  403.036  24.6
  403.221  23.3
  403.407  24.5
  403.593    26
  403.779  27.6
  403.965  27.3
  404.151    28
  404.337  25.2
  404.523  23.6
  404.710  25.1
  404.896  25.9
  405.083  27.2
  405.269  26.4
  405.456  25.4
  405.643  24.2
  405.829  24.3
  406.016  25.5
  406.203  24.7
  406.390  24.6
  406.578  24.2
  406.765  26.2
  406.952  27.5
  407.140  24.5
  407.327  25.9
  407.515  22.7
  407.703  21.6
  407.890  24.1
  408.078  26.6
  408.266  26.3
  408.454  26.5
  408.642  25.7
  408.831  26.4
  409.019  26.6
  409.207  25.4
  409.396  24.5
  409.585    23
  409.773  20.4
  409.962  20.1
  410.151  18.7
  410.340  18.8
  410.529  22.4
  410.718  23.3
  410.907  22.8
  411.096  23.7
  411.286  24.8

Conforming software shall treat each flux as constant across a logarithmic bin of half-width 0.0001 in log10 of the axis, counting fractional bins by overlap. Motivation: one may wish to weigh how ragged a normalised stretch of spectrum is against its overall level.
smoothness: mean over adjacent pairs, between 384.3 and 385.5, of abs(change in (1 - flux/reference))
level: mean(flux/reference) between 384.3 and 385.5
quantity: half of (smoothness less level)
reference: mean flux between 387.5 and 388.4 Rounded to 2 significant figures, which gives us -0.48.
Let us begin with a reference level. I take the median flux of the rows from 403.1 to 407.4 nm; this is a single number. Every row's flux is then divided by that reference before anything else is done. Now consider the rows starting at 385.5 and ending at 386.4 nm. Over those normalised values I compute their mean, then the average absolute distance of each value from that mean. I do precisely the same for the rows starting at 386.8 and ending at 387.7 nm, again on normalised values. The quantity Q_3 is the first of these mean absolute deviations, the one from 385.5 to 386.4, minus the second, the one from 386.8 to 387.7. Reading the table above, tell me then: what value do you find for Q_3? 0.012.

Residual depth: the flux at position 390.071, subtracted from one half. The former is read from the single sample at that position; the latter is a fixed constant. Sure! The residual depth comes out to -19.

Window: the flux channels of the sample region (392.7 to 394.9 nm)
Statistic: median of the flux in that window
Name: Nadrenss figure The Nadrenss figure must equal 16.1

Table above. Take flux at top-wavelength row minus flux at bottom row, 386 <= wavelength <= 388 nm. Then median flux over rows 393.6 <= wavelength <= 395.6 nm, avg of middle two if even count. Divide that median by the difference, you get -6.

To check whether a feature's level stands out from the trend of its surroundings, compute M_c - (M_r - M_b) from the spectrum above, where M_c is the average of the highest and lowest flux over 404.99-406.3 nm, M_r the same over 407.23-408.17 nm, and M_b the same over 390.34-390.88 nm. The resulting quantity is 21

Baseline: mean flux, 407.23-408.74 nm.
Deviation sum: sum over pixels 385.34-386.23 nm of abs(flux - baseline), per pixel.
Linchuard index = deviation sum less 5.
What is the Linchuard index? 32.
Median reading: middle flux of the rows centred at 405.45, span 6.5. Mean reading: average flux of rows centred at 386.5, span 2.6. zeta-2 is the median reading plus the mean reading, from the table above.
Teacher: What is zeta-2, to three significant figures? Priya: 43.9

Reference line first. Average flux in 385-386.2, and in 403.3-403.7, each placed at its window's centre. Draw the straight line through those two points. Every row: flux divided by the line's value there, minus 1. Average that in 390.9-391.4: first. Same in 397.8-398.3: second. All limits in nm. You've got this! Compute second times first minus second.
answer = 0.04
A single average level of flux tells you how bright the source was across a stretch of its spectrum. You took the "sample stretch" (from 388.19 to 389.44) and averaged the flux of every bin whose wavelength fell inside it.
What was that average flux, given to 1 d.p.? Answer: 15.1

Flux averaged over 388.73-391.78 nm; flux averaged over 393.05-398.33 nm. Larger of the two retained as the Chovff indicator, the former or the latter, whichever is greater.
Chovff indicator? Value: 19.1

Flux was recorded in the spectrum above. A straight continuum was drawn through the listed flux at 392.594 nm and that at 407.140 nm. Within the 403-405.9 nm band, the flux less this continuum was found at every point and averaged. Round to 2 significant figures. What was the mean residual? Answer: 2.1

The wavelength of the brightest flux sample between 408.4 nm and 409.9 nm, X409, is 409.019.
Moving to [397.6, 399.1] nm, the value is 398.973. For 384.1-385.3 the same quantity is 385.251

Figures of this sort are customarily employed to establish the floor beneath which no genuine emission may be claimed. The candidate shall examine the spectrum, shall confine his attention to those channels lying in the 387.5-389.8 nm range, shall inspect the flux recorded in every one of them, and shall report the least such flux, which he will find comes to 13.2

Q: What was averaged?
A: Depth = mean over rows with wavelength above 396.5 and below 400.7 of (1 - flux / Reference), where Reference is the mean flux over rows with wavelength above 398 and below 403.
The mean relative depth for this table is 0.20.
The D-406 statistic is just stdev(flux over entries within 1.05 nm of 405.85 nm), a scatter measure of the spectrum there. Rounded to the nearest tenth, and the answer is 1.0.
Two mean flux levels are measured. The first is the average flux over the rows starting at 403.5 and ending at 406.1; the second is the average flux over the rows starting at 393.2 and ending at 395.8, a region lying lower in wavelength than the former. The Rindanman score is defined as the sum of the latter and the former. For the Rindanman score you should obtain 43.2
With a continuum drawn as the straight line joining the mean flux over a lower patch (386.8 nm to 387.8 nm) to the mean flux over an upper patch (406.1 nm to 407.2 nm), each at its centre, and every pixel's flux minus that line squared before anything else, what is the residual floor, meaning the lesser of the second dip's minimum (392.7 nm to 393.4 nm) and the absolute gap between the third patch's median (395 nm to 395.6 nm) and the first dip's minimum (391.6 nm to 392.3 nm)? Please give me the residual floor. 1.3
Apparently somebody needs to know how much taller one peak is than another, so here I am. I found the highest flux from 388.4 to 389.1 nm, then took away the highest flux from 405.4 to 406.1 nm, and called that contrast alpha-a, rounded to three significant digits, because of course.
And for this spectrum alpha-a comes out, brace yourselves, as -10.1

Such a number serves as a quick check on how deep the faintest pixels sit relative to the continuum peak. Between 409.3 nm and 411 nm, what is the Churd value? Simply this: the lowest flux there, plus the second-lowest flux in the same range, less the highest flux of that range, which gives 13.0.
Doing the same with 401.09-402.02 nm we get 24.3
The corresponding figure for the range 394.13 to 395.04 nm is 15.0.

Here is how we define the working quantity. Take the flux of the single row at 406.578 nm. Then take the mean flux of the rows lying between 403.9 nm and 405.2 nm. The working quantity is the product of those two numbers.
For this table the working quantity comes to 630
